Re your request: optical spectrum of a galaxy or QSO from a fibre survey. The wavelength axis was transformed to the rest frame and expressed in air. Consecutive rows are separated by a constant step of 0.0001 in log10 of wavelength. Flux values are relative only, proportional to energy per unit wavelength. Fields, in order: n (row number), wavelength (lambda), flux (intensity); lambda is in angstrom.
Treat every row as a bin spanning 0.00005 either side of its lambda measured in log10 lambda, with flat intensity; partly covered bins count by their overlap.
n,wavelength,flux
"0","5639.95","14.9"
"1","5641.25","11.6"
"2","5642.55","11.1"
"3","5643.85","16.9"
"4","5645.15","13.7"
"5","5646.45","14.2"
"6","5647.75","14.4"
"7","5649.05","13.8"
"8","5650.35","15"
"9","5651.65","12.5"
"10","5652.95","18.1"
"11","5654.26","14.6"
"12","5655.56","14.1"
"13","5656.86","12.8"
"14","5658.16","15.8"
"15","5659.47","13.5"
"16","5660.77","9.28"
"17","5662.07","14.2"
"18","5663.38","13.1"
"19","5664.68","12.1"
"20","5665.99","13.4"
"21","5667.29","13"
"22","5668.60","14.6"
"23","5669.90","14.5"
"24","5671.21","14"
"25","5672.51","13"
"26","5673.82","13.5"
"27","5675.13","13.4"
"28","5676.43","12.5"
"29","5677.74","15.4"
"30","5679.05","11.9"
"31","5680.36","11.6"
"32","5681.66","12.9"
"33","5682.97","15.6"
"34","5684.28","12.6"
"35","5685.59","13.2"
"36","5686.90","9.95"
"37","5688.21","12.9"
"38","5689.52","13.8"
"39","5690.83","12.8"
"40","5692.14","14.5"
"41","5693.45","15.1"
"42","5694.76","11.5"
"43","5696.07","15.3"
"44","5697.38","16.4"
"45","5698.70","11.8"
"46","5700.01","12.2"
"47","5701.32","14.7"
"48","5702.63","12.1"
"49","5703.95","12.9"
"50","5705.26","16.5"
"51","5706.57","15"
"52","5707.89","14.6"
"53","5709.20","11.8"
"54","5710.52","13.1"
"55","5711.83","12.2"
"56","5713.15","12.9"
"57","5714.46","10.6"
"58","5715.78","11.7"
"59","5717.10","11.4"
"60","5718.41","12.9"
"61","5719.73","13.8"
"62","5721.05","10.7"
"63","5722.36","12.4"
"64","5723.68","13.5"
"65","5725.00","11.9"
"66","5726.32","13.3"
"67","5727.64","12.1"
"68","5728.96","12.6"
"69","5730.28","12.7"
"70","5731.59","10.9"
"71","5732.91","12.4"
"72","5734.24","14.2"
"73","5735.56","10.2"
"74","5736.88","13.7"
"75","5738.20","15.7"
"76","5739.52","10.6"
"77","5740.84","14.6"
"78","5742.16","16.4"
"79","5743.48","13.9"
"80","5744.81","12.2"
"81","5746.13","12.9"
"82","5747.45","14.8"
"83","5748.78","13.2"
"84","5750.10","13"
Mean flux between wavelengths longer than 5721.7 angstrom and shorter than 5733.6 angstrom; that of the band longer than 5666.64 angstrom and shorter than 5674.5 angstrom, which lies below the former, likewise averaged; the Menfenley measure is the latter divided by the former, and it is 1.11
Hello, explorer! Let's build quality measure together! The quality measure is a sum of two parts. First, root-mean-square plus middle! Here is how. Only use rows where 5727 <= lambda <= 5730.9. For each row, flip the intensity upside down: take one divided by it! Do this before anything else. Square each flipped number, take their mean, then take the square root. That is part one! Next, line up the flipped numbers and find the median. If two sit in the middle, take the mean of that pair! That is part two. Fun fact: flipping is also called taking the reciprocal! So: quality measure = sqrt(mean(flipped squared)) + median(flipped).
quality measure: 0.160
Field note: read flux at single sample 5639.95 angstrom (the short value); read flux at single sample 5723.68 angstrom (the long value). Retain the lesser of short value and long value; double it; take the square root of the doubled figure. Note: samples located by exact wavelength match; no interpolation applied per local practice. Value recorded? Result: 5.20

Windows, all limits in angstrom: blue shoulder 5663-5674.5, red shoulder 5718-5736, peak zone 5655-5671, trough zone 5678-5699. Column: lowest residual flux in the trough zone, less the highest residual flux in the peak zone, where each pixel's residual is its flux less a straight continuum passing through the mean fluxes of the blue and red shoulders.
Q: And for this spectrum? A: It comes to -5.3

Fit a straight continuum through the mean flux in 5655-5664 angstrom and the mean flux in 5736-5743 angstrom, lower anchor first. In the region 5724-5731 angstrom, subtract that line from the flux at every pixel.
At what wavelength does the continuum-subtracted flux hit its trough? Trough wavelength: 5725.00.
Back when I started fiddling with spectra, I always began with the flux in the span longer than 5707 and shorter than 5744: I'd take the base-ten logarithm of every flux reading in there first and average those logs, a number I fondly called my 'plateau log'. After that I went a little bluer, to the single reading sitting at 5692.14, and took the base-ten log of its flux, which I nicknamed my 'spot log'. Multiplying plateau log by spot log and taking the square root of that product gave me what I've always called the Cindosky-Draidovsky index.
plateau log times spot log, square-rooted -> 1.13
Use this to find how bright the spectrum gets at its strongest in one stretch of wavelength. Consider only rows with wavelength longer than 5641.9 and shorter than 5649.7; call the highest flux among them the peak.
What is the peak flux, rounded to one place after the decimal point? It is 16.9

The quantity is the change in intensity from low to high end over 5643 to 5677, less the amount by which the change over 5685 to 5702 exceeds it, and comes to -10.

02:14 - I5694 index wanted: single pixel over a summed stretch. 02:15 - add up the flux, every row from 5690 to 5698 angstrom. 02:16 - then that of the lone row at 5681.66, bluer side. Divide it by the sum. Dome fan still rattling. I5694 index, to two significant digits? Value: 0.15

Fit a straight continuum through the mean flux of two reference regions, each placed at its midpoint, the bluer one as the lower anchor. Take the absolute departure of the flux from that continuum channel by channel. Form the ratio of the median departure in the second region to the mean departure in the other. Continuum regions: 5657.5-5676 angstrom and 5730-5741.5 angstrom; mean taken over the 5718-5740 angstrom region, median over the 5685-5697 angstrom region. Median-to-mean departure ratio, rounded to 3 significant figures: 1.19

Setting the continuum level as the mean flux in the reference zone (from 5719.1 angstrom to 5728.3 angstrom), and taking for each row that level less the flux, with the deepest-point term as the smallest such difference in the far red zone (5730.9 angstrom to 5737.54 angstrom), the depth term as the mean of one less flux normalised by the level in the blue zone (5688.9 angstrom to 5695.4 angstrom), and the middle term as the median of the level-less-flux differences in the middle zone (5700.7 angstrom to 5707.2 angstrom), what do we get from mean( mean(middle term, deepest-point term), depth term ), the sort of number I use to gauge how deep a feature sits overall -1.0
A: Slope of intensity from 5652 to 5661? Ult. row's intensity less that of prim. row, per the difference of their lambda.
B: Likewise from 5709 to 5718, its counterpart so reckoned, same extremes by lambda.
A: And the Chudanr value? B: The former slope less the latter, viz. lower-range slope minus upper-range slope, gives -1.1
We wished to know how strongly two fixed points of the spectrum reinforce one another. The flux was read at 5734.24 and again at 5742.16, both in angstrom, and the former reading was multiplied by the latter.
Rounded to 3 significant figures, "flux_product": 233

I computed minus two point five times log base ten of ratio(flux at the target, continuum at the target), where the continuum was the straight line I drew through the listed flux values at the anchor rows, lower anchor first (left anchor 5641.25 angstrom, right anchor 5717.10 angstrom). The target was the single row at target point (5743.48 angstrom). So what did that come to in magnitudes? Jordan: -0.22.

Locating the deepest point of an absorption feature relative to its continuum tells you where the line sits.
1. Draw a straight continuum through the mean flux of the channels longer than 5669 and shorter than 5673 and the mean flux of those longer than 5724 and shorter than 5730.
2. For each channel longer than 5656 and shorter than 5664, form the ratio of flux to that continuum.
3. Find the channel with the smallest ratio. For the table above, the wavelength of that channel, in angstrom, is 5660.77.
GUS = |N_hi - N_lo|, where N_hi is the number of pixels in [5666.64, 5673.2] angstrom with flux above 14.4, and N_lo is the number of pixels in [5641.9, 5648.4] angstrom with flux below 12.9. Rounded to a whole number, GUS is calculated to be 1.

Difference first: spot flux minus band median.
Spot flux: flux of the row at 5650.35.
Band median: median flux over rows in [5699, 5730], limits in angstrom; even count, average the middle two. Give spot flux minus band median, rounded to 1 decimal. 2.4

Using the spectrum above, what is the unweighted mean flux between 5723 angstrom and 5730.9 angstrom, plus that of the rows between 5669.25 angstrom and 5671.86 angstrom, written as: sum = 26.9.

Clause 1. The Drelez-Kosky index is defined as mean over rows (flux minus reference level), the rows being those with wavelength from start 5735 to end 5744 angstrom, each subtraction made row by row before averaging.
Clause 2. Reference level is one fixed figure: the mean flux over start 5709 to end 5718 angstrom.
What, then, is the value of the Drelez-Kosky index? 1.6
